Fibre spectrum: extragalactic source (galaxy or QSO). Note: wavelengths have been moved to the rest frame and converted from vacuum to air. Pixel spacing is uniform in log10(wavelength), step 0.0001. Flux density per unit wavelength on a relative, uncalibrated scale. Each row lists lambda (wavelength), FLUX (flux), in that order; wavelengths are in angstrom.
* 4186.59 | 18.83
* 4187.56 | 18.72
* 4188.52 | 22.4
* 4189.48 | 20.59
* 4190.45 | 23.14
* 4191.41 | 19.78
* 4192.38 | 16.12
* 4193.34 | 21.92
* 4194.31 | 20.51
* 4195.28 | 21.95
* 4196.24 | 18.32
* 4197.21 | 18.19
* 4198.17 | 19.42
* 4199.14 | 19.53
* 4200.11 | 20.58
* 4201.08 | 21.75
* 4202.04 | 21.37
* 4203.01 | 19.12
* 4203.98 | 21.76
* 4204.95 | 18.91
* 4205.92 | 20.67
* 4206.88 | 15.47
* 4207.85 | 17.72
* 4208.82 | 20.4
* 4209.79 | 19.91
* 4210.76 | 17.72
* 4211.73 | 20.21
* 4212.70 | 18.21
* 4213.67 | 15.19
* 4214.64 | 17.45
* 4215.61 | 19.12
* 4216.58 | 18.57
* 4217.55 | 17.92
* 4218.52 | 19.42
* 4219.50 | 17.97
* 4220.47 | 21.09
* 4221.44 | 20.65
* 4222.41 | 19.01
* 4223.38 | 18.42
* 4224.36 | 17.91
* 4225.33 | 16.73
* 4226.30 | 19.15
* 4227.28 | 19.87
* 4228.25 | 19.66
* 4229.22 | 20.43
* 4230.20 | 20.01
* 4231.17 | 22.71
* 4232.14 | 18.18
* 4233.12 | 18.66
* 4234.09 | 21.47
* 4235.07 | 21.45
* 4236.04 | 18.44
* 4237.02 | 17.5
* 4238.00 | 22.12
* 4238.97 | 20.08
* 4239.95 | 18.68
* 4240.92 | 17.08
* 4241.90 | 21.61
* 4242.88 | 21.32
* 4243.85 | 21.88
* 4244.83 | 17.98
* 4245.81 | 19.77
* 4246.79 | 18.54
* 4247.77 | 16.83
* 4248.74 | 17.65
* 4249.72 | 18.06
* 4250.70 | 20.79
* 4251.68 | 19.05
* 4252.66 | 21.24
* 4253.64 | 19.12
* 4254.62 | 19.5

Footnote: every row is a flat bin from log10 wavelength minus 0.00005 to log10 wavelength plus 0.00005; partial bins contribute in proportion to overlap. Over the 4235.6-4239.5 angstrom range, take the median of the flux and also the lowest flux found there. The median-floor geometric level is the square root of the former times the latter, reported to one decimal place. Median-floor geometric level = 18.4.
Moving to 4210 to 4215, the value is 16.4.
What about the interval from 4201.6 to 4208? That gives 17.2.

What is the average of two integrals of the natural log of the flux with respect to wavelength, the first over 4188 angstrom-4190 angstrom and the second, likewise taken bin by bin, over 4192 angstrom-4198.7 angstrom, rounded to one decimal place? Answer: 13.0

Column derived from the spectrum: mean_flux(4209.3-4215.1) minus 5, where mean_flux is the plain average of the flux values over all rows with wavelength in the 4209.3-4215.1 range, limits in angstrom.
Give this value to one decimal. 13.1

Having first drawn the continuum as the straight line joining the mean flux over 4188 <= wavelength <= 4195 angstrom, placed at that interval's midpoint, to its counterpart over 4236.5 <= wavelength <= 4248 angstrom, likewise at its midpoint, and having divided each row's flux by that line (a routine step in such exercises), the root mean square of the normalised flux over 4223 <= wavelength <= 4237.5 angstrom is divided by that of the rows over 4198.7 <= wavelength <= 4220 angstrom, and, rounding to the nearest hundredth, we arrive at 1.04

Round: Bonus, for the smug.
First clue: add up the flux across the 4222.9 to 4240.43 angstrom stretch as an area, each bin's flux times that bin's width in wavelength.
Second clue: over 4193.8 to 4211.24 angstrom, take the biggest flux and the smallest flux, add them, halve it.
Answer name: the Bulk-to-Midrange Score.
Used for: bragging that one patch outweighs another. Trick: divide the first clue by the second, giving 18.3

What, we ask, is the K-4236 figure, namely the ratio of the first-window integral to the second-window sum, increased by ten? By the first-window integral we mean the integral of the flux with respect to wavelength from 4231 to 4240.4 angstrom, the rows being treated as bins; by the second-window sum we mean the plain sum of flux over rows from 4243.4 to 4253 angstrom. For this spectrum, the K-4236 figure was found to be 11.0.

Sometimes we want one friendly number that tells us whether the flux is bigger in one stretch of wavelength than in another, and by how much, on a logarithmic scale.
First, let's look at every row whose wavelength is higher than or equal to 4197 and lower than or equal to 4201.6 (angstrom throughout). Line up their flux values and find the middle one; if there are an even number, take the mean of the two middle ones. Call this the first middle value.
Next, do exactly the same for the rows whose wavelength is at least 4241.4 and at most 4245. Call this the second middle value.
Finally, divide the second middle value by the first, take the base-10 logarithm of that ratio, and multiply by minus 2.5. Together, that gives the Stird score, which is -0.10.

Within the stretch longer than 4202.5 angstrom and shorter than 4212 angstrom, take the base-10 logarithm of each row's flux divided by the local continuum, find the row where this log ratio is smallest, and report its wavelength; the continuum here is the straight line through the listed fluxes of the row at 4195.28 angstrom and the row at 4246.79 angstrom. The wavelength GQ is 4206.88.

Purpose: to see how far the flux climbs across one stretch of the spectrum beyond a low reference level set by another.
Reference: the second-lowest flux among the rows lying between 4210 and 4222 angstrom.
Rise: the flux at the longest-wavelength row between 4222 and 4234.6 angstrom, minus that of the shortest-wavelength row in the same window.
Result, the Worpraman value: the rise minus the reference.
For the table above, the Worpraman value -15.0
